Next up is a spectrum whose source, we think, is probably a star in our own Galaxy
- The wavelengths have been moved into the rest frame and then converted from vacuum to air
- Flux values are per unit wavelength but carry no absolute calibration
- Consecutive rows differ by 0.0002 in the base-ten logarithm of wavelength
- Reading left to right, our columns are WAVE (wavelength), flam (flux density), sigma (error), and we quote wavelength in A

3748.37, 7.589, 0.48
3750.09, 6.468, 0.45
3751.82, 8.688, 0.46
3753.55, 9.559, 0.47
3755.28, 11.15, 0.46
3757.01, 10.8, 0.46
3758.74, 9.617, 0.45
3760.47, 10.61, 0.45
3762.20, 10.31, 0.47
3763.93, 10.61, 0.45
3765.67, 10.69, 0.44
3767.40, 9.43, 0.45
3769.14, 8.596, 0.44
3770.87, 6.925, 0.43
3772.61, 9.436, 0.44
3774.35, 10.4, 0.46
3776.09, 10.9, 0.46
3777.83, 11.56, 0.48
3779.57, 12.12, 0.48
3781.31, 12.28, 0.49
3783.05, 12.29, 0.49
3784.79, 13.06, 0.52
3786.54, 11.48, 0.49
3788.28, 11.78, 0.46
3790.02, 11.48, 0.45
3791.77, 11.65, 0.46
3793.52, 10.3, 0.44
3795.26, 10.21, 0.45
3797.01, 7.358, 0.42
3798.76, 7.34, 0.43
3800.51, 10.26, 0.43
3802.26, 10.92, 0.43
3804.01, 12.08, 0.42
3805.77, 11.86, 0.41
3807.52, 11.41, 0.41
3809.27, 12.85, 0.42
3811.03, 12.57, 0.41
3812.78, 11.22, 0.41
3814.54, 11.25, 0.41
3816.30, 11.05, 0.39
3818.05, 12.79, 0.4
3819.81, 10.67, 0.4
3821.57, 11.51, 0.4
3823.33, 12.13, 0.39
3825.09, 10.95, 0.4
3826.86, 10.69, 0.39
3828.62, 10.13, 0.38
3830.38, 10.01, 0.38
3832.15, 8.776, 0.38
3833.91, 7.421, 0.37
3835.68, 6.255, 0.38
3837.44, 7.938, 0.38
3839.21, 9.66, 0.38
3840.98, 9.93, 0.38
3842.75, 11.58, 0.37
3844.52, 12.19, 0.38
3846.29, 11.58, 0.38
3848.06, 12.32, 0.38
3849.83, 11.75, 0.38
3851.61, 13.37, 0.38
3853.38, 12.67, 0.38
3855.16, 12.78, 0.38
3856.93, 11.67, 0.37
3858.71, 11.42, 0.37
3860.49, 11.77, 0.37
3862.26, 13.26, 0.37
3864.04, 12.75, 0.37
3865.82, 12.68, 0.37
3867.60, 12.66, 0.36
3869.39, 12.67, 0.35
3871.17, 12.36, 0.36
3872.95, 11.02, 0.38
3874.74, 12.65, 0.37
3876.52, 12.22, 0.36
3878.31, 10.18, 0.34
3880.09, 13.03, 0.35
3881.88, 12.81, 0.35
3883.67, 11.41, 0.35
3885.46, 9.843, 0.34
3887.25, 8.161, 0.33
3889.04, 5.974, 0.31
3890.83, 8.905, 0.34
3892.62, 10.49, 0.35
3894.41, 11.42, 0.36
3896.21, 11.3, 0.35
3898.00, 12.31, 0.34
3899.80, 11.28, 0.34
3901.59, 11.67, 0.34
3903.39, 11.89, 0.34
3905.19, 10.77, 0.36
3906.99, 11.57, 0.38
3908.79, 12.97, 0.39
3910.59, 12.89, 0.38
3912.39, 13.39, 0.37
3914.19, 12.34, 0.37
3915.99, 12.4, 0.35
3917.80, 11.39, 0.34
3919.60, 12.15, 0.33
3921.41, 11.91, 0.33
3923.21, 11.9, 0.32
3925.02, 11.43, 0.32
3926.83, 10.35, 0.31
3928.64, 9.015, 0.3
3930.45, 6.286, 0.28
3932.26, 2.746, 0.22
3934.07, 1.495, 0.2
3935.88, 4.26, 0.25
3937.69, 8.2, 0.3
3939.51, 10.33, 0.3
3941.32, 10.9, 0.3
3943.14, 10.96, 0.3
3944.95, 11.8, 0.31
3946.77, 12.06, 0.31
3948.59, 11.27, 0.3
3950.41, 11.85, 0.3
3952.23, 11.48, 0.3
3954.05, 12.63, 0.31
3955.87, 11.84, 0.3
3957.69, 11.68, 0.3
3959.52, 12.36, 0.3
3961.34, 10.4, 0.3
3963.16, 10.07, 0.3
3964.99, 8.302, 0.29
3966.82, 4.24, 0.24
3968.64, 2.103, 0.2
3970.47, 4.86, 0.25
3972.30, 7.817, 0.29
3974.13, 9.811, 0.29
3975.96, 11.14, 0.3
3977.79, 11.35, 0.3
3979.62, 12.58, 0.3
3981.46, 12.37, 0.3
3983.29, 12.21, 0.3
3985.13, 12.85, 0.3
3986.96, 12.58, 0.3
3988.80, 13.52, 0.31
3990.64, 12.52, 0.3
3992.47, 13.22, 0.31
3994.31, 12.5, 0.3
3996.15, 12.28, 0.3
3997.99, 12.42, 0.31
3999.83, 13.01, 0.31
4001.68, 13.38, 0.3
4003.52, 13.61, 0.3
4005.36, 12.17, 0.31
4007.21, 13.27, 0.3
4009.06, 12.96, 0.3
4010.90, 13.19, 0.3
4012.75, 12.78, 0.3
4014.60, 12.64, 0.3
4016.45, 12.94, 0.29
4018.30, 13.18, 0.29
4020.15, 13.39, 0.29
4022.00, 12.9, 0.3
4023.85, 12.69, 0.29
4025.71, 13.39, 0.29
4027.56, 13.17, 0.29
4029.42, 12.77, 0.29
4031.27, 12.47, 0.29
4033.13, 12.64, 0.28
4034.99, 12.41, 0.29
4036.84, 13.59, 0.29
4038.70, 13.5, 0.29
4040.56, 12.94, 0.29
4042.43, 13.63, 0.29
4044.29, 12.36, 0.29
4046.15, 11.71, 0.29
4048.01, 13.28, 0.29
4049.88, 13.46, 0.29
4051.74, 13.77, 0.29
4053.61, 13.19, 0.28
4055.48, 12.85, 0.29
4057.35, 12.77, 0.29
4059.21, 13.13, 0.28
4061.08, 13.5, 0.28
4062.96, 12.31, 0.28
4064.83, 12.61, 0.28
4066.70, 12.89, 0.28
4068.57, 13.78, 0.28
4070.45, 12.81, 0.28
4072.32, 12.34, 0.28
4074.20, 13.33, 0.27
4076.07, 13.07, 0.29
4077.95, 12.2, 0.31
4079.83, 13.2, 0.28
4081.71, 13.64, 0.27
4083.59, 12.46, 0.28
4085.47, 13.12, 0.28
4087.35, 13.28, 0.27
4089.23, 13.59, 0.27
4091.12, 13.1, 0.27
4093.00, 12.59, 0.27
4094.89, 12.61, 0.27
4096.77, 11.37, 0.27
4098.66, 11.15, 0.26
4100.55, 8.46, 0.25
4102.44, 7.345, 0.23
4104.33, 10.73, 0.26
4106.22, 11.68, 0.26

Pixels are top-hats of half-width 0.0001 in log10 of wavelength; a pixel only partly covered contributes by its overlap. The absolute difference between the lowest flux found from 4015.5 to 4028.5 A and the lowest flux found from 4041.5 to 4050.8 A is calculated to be 1.0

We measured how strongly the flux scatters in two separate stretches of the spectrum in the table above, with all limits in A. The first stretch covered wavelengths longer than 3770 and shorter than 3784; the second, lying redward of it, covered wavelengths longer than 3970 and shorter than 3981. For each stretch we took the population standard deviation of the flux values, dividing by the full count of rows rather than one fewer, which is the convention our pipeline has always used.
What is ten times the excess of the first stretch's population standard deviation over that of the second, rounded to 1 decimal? -8.6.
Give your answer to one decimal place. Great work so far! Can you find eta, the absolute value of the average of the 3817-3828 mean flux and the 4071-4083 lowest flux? 11.8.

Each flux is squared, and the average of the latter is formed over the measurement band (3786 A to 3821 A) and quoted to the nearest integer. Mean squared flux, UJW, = 124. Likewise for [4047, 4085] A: 170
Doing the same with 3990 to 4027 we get 167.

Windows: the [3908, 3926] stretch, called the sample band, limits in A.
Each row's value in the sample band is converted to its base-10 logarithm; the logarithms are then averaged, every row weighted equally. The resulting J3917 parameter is 1.09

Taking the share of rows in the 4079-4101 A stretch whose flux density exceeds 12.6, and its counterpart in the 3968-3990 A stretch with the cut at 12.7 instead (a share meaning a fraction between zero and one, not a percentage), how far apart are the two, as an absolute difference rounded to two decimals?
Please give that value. 0.42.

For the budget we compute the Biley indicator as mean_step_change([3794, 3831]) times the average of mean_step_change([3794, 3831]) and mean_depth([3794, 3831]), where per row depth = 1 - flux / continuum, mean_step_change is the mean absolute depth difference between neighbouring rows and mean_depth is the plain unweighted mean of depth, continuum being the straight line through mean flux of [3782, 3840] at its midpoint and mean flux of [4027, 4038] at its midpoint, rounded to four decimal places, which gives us 0.0030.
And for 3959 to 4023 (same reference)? 0.0059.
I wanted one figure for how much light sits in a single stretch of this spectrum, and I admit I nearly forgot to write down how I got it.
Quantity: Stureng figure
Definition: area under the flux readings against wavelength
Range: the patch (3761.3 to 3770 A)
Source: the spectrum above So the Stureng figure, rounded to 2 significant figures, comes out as 86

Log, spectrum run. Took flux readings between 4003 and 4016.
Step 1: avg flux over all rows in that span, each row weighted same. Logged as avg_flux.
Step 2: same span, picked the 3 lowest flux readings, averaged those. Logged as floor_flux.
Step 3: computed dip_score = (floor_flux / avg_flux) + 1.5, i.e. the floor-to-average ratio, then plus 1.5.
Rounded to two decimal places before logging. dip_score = 2.47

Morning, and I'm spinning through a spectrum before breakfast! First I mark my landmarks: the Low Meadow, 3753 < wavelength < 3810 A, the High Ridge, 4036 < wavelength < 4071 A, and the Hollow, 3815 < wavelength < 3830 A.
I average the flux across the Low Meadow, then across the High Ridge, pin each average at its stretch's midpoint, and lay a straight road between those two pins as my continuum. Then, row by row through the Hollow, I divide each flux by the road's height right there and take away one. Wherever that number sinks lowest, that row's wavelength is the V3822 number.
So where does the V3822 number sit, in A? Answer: 3828.62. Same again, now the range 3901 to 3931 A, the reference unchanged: 3930.45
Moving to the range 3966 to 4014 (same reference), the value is 3968.64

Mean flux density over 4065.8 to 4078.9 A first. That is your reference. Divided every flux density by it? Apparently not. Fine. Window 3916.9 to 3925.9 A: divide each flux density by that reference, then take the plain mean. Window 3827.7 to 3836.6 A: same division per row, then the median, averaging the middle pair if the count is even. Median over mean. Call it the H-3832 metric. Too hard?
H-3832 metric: 0.75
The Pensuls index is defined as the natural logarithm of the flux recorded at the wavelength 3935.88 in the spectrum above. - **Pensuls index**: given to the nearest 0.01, 1.45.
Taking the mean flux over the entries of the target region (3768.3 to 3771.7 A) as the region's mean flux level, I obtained 7.8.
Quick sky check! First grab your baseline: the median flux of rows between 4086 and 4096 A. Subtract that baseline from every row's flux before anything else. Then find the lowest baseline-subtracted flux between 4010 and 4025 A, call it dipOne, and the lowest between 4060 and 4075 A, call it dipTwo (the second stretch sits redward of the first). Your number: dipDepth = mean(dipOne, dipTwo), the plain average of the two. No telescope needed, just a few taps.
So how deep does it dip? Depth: -0.6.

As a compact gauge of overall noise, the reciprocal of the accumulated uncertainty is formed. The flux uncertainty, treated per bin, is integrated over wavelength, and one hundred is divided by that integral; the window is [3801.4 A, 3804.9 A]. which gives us 67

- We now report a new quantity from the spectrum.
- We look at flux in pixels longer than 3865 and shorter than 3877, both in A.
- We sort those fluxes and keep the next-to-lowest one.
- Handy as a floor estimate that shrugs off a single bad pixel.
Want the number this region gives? 12.22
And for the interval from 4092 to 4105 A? 8.46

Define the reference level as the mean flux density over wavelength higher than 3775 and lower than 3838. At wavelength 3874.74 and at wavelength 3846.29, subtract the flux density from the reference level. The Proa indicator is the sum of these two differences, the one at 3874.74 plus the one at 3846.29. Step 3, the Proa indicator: -2.6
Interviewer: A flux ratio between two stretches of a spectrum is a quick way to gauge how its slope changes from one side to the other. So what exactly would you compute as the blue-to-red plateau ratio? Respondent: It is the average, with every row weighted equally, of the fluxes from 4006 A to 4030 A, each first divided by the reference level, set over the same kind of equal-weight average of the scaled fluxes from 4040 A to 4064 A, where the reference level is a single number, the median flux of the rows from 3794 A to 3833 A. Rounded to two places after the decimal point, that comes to 1.00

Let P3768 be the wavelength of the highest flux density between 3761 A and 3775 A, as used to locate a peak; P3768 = 3765.67 A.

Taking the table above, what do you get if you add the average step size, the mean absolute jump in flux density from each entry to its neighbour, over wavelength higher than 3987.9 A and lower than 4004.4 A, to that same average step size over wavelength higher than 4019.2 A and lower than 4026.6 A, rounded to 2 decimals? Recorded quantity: 0.96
